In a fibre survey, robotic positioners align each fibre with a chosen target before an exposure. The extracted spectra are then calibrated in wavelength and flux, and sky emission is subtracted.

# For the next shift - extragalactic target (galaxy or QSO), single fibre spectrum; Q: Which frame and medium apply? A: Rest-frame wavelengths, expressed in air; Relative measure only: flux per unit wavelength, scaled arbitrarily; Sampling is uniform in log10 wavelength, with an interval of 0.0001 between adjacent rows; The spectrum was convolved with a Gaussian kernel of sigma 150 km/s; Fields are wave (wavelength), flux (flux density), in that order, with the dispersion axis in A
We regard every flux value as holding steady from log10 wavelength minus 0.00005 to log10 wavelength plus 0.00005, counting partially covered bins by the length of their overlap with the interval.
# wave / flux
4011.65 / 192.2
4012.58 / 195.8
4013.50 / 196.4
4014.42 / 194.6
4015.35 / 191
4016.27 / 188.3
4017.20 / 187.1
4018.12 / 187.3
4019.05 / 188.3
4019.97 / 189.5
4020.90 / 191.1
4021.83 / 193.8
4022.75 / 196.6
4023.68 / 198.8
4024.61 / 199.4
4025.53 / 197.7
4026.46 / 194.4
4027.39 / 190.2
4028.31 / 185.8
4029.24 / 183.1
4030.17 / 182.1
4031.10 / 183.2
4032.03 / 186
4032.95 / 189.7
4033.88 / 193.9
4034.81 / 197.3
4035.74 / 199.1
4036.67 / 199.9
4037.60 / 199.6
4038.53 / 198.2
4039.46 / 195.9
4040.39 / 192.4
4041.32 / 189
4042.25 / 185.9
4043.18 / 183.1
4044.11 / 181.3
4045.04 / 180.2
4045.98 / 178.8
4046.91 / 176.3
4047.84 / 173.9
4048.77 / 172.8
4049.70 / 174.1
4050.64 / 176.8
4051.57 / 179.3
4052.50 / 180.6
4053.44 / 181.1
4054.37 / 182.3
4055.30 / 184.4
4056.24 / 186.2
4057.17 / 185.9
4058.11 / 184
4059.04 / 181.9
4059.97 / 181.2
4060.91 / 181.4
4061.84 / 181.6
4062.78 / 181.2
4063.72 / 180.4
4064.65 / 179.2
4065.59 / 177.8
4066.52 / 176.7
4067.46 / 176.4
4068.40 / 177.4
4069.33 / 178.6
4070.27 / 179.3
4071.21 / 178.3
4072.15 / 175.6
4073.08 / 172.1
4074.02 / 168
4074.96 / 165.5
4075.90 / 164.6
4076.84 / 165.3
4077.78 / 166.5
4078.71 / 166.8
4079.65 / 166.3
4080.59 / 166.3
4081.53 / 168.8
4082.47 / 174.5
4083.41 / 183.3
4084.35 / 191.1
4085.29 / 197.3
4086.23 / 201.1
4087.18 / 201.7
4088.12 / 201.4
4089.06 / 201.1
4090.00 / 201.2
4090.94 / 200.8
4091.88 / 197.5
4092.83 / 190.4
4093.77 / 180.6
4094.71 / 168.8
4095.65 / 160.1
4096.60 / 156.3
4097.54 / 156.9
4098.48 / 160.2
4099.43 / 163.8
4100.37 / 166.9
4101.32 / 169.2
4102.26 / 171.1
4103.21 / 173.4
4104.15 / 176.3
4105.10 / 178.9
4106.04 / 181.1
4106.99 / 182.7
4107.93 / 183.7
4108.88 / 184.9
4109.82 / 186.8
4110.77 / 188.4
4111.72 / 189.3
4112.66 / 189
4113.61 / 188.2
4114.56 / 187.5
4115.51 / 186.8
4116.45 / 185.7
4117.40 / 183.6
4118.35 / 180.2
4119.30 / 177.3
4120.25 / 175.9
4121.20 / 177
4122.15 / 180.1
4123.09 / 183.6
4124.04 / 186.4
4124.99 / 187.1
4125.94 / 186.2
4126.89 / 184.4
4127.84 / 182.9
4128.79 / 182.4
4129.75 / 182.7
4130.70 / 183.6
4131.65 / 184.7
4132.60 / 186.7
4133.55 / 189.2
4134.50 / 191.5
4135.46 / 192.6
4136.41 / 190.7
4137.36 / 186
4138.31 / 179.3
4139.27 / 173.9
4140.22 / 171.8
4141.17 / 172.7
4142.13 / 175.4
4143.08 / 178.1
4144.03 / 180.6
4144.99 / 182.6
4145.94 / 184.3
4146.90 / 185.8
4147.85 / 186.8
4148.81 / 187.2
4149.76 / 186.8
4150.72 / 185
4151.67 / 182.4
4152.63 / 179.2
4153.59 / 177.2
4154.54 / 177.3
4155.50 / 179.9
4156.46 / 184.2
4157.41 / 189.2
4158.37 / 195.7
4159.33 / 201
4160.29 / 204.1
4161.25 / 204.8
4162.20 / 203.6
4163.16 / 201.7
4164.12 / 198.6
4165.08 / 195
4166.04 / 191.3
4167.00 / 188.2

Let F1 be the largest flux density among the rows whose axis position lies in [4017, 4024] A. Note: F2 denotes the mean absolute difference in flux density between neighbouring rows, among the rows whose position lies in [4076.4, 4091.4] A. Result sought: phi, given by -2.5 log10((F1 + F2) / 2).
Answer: -5.01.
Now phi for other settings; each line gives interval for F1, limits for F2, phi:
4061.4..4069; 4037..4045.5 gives -4.91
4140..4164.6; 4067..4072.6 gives -5.03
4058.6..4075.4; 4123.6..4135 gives -4.90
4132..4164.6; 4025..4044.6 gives -5.04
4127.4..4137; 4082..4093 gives -4.98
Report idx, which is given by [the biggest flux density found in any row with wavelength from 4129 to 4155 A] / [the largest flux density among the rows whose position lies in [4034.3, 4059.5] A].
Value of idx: 0.96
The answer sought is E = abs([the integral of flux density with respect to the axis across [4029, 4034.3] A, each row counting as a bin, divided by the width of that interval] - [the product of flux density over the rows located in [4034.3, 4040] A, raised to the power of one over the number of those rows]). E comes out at 11.9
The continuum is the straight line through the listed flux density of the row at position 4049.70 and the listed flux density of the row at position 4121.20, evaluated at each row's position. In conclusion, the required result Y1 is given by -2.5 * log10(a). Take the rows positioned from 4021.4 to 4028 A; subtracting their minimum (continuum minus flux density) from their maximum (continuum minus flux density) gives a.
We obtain -2.4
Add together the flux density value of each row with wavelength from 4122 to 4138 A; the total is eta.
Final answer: 3161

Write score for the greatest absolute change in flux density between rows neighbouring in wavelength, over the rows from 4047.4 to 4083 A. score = 6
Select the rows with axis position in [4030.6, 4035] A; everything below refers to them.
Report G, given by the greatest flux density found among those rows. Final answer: 197.3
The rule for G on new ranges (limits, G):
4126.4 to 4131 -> 184.4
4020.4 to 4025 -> 199.4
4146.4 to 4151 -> 187.2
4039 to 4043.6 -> 195.9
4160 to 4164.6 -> 204.8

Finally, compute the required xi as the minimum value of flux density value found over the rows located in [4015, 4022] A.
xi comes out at 187.1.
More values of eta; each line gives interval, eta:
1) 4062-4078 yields 2963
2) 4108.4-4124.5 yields 3131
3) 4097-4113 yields 3003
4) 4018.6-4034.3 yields 3244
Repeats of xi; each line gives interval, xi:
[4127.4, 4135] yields 182.4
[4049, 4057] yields 174.1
